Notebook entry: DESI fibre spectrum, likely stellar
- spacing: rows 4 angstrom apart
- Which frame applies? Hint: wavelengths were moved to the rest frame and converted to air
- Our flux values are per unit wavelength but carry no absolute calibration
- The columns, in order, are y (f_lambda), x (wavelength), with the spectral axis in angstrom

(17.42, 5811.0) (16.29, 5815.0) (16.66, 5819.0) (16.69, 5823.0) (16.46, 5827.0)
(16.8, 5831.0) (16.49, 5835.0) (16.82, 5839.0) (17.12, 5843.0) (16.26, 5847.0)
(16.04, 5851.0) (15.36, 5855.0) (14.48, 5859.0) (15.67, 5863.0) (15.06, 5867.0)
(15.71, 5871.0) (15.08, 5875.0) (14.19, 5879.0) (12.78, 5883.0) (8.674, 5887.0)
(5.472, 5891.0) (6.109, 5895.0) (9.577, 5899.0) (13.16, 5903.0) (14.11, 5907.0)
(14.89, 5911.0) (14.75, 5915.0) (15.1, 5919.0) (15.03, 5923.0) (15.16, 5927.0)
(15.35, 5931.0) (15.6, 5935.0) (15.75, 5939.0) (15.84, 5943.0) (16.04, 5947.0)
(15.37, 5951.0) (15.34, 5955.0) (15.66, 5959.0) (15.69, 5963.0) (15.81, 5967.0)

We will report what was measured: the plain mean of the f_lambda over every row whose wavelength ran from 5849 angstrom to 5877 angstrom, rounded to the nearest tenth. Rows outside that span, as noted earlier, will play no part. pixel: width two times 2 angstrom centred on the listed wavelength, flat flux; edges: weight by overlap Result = 15.3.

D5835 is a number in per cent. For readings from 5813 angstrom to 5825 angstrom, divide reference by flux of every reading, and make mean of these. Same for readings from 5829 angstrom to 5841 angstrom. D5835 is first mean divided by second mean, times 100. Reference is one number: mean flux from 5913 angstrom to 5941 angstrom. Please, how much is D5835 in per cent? 101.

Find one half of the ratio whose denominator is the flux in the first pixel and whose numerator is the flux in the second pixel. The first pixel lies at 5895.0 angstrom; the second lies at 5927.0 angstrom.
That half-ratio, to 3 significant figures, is 1.24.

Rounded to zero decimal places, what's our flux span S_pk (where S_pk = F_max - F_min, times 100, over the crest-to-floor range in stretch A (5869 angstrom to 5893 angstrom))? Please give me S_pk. 1024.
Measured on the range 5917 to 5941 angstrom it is 72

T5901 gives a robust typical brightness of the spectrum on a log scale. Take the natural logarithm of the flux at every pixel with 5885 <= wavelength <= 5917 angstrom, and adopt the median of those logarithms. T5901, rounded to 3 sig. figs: 2.42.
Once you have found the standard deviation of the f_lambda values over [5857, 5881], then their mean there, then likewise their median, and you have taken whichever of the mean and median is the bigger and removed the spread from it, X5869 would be 14.5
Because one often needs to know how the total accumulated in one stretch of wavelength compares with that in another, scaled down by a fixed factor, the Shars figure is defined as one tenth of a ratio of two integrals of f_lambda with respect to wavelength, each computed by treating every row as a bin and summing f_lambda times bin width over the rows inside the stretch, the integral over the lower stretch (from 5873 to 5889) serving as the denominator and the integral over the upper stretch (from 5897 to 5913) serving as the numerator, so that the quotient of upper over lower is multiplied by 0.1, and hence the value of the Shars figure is 0.102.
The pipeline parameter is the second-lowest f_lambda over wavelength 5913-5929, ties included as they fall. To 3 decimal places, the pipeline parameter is 15.030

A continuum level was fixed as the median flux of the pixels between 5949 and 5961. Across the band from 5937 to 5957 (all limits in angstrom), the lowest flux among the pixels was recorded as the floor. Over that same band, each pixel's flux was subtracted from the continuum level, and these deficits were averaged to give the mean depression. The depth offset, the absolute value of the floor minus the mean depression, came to 16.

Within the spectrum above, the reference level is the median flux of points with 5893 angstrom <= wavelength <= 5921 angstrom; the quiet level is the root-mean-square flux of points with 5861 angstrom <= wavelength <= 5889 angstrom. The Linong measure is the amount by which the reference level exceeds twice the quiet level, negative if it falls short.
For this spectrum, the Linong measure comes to -14.0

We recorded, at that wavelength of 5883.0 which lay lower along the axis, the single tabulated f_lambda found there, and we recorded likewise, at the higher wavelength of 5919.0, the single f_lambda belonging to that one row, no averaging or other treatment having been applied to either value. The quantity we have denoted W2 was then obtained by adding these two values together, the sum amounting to 27.9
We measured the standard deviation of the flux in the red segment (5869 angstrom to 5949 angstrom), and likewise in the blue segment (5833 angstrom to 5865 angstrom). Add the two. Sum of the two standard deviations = 4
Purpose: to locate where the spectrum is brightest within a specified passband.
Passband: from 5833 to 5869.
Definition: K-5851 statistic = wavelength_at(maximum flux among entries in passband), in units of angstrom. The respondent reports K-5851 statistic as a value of 5843.0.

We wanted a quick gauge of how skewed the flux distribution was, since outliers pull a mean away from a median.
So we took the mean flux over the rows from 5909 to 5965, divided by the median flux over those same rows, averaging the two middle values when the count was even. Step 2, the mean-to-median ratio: 1.00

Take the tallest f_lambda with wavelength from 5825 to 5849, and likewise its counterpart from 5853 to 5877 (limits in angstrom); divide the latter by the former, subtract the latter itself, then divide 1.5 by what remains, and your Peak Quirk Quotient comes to -0.101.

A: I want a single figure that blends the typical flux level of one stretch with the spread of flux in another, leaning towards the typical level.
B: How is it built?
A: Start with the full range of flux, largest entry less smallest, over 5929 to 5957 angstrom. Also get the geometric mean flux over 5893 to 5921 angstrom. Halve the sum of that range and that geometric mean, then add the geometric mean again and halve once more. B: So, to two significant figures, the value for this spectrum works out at 9.2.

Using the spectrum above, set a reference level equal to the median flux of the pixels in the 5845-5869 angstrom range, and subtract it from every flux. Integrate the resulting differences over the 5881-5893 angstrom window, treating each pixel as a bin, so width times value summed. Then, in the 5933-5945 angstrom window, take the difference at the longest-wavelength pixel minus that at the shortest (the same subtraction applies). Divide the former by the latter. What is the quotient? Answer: -327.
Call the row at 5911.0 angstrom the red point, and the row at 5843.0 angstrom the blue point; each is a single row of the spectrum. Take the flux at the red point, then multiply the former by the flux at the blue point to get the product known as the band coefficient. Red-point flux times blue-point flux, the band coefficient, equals 255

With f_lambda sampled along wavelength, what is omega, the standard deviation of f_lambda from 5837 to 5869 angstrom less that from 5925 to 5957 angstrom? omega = 1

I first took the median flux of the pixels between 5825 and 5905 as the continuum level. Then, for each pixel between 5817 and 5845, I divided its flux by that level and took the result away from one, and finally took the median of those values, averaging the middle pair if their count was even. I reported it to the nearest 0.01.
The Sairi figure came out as -0.10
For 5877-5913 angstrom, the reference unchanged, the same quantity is 0.16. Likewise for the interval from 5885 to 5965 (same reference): 0.01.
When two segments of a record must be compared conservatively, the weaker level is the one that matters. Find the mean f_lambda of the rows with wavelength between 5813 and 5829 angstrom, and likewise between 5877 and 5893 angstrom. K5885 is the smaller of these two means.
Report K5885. 10.3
